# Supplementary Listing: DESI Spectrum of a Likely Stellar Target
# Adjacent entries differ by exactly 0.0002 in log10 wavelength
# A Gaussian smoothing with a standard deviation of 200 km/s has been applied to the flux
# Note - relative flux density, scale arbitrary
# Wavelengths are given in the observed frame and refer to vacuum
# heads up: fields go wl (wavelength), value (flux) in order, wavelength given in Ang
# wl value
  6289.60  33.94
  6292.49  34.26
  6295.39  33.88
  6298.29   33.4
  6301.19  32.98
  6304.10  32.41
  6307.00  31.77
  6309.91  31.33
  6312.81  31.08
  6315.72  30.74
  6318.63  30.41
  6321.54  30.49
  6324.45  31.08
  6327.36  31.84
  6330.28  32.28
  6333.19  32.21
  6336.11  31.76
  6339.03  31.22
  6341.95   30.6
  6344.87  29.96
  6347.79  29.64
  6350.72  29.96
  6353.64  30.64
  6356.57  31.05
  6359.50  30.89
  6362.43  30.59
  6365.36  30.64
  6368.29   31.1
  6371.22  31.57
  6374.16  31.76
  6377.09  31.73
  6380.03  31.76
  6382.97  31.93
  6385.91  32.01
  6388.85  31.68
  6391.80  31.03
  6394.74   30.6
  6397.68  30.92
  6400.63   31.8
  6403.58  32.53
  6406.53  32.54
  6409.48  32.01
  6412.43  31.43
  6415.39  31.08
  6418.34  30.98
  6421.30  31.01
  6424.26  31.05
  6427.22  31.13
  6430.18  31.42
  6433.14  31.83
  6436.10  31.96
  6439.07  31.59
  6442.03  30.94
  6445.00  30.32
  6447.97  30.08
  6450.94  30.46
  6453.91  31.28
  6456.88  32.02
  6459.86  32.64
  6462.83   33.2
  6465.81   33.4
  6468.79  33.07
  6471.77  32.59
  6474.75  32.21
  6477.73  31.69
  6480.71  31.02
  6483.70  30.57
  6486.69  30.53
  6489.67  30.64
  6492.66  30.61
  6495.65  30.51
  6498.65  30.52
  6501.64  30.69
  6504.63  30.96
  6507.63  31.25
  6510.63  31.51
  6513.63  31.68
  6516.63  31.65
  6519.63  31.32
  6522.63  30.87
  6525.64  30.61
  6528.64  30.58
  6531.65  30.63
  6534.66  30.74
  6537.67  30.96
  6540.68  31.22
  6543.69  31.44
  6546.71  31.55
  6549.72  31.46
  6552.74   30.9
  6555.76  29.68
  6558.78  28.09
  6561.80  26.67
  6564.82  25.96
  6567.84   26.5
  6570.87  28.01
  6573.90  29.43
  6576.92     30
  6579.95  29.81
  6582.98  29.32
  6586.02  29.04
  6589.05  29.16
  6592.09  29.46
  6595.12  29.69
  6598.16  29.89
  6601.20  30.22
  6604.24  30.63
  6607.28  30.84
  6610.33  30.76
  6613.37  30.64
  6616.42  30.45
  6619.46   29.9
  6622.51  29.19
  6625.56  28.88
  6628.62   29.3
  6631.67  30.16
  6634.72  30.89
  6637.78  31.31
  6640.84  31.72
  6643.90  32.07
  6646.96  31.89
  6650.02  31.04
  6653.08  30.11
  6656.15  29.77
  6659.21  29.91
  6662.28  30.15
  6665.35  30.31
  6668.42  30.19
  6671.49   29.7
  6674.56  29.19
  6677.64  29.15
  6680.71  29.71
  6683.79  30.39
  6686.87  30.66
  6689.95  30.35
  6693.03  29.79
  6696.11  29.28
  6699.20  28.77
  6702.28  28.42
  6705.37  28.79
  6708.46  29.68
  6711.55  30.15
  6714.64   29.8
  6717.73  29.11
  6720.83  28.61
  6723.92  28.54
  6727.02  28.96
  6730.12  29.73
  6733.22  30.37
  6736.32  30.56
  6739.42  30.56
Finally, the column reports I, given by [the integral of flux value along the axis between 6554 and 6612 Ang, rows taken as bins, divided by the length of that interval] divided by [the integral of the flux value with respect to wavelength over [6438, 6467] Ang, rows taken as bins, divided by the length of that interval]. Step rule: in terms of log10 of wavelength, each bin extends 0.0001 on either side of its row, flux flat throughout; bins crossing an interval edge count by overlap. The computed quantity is 0.92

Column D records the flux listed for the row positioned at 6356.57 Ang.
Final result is 31.05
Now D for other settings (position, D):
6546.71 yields 31.55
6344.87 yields 29.96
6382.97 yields 31.93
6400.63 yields 31.8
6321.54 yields 30.49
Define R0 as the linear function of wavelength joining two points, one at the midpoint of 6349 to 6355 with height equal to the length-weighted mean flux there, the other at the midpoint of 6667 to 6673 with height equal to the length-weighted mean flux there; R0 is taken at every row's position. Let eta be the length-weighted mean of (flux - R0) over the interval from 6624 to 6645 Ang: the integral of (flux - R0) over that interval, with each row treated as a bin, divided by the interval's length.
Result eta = 0.6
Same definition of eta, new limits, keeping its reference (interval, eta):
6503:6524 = 1.2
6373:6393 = 1.5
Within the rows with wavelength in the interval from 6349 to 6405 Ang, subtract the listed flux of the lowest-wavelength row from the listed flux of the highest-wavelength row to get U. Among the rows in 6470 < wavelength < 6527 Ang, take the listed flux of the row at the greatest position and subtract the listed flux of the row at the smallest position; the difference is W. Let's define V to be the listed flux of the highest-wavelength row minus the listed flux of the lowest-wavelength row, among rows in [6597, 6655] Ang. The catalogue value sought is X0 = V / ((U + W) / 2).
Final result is 0.7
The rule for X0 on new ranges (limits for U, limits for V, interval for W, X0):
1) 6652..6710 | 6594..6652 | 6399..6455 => -2.8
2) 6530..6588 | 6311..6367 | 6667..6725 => 0.3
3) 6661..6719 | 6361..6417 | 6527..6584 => -0.4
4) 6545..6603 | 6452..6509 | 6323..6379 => 0.1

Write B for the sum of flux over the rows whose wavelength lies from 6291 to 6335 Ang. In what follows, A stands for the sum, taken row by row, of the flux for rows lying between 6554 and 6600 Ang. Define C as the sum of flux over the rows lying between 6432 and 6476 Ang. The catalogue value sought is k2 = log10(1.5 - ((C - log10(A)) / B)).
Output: -0.29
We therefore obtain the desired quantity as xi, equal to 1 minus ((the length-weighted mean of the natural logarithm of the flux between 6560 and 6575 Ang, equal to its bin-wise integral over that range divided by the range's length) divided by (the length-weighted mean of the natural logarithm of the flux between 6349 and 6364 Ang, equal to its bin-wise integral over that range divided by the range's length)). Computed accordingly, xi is 0.03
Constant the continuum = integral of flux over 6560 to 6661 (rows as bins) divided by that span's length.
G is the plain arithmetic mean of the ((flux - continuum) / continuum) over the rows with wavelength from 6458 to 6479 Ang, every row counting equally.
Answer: 0.10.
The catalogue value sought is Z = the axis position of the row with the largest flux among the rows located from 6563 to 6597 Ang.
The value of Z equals 6576.92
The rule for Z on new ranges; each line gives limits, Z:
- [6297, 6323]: 6298.29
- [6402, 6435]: 6406.53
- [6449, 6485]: 6465.81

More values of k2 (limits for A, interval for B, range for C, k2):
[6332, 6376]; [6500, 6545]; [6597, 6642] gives -0.28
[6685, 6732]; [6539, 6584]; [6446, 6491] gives -0.37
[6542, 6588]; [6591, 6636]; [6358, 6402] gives -0.33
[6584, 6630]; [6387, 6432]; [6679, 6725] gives -0.25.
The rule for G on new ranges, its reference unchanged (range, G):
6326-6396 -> 0.05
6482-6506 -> 0.03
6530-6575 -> -0.01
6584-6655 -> 0.02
